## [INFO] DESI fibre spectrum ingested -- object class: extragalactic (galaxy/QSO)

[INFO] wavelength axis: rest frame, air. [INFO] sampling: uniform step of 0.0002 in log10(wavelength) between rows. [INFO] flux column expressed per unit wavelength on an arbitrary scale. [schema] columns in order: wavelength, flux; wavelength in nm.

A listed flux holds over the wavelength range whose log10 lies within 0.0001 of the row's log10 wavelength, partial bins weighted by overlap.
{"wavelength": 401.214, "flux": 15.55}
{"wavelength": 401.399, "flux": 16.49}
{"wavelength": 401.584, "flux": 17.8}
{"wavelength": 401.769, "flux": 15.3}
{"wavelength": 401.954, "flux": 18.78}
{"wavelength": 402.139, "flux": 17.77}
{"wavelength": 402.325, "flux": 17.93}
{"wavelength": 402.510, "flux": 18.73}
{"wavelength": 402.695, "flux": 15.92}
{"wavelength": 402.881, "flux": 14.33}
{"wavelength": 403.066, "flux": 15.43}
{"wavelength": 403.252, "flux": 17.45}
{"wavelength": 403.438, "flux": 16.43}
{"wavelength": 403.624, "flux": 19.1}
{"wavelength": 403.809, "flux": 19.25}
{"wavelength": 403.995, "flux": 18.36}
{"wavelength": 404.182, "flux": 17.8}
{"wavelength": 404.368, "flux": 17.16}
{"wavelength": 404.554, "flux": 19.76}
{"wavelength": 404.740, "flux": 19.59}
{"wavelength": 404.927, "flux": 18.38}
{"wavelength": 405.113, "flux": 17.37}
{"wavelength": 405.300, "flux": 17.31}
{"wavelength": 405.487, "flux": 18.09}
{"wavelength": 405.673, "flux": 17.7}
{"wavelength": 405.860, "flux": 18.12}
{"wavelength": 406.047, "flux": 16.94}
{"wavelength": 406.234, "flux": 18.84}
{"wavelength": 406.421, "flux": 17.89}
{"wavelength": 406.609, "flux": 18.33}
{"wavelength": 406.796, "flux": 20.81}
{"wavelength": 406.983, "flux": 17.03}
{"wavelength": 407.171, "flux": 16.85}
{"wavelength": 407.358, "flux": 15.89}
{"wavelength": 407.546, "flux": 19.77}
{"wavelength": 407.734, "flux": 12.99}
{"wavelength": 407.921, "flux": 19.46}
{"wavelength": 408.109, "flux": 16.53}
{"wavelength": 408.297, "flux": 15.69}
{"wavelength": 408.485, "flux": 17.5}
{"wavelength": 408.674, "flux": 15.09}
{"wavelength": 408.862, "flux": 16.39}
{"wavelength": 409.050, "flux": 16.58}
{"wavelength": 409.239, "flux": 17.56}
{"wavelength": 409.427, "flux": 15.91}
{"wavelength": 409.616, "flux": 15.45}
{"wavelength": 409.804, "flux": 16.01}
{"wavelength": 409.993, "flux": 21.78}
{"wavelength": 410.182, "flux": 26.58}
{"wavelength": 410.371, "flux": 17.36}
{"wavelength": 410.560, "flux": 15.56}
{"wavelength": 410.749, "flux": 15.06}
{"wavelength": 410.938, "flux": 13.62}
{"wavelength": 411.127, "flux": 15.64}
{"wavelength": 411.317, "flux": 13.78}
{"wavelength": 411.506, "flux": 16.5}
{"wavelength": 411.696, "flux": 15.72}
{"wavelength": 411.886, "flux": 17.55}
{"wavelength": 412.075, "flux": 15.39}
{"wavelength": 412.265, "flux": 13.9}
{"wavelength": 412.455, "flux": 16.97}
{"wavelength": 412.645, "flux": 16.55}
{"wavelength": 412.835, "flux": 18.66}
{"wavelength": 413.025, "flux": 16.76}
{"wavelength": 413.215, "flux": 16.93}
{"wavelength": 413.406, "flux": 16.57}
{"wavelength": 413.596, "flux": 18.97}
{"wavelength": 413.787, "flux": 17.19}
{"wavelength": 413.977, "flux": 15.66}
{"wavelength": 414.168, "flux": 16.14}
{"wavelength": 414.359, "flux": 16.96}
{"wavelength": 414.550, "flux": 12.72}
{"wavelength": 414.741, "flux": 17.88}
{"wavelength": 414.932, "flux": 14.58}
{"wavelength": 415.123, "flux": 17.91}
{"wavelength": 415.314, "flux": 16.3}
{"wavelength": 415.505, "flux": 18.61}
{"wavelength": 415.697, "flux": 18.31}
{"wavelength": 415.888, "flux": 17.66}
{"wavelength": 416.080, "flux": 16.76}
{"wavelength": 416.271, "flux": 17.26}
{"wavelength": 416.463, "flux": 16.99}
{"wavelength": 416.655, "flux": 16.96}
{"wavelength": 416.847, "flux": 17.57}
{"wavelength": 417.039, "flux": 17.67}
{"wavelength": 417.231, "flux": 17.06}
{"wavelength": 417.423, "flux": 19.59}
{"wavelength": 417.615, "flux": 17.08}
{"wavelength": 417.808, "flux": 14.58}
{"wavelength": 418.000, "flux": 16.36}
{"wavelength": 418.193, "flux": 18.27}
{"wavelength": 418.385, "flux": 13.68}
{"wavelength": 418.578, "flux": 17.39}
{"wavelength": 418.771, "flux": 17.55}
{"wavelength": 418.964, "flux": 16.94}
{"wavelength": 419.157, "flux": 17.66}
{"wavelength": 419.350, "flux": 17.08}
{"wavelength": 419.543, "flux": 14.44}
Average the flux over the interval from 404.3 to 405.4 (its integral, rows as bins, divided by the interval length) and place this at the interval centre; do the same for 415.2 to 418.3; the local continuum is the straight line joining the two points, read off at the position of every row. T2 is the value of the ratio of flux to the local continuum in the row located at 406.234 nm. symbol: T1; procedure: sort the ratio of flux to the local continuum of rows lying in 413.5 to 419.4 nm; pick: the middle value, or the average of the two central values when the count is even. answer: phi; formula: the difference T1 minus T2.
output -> -0.05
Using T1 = 0.991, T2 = 1.04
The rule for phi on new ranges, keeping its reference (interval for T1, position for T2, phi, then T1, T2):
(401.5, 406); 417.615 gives -0.02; 0.970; 0.99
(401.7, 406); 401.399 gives 0.08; 0.971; 0.89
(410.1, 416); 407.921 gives -0.14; 0.942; 1.08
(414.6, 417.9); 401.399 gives 0.11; 0.995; 0.89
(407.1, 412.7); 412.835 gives -0.15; 0.904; 1.06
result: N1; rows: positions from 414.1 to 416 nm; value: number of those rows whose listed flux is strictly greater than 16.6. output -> 6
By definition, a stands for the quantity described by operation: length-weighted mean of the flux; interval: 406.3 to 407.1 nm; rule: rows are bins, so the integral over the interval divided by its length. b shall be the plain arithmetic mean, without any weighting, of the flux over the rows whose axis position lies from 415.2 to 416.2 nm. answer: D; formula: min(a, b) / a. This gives 0.95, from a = 18.5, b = 17.5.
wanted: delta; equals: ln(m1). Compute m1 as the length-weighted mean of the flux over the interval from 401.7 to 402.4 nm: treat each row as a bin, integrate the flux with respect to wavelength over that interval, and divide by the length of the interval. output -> 2.86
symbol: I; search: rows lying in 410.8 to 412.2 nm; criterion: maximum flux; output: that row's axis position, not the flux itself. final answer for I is 411.886 nm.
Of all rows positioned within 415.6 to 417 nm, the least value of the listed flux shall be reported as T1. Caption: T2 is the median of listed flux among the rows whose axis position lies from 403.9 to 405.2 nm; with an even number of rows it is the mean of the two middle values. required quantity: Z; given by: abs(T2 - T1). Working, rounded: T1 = 16.76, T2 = 18.4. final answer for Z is 1.6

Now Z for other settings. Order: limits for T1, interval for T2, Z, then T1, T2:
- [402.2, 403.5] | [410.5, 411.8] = 1.2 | 14.33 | 15.6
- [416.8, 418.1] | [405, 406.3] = 3.1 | 14.58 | 17.7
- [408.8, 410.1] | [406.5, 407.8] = 1.6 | 15.45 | 17.0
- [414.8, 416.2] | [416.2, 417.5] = 2.7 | 14.58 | 17.3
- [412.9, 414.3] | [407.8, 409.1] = 0.9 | 15.66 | 16.5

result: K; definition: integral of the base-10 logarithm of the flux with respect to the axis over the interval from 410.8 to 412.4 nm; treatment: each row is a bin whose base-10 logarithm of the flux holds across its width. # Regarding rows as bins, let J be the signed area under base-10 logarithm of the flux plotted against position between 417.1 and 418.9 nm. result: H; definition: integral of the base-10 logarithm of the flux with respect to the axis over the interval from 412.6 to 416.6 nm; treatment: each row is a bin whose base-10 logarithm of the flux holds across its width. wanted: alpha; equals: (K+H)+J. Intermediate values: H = 4.9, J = 2.2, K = 1.9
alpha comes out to 9.0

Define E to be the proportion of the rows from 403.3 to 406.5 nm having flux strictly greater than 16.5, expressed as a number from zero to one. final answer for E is 0.94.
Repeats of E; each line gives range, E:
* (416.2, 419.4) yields 0.82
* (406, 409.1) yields 0.71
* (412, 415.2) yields 0.65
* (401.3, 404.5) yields 0.65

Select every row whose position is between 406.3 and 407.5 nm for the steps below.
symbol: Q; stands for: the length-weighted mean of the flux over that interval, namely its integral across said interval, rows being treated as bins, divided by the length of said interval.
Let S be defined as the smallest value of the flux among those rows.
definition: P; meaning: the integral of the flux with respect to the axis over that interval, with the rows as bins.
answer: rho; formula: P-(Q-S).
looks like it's 19.5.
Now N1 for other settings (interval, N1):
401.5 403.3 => 6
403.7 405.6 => 10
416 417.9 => 9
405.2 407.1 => 10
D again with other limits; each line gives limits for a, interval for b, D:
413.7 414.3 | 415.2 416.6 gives 1.00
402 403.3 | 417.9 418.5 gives 0.96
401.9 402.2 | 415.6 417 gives 0.95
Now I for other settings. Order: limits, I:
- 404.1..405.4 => 404.554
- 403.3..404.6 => 404.554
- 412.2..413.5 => 412.835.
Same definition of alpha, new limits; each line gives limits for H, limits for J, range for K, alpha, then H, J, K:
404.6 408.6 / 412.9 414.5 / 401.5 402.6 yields 8.3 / 5.0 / 2.0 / 1.4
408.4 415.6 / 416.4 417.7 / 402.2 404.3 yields 13.0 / 8.8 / 1.6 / 2.6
